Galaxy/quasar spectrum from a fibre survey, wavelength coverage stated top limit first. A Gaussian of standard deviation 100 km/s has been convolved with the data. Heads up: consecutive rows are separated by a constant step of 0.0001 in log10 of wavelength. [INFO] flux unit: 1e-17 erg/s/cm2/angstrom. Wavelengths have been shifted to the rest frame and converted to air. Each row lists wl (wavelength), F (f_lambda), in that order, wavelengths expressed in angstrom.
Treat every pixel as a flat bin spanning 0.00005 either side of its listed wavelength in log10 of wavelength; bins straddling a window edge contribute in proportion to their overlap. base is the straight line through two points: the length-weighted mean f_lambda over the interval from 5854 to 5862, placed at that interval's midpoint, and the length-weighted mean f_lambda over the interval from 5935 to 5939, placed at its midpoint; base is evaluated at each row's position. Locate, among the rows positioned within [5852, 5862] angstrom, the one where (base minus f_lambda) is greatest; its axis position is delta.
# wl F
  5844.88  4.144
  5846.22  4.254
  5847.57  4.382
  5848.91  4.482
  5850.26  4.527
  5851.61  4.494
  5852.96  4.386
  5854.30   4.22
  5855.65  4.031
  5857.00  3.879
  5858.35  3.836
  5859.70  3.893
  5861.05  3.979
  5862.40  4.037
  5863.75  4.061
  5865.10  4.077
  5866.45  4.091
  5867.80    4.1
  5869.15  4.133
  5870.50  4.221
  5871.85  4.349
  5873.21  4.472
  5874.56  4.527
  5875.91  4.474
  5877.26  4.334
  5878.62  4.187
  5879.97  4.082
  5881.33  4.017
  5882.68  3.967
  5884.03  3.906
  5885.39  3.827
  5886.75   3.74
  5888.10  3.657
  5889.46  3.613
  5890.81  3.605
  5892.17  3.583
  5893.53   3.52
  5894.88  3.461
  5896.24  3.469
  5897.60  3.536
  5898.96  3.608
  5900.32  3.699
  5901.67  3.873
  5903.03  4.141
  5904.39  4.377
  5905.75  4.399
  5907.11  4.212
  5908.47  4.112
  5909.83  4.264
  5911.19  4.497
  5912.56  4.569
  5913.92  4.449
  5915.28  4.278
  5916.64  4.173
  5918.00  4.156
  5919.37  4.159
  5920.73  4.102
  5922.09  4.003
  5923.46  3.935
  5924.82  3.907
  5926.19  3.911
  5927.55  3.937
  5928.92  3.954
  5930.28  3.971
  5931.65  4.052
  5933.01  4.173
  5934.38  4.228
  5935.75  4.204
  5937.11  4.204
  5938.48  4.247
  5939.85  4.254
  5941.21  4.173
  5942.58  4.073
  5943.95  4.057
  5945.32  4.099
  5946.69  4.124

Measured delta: 5858.35 angstrom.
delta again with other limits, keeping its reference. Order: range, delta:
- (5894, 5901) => 5894.88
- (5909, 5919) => 5918.00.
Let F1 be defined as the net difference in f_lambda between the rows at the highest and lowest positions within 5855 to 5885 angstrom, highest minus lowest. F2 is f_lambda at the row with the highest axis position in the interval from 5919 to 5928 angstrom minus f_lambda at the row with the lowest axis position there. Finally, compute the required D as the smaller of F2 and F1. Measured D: -0.22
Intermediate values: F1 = -0.1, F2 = -0.2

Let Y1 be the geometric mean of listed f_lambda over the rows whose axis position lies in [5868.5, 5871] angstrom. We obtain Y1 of 4.18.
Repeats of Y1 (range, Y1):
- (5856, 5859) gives 3.86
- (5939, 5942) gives 4.21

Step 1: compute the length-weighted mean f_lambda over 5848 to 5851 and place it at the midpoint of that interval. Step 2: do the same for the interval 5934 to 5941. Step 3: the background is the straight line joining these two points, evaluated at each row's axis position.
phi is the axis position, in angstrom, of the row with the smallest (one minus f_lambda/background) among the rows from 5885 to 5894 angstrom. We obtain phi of 5885.39 angstrom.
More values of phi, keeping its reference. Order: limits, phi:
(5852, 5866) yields 5852.96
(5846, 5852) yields 5850.26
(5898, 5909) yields 5905.75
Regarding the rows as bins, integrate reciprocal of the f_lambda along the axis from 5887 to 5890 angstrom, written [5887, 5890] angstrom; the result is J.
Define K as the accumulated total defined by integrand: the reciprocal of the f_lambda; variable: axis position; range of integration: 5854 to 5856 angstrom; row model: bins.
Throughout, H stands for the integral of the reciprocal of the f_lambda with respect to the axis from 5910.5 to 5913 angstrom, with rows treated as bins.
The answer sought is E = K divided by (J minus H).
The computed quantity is 2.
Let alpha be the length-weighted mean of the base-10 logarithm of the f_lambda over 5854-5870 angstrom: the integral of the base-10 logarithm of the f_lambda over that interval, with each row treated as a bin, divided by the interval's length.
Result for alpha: 0.60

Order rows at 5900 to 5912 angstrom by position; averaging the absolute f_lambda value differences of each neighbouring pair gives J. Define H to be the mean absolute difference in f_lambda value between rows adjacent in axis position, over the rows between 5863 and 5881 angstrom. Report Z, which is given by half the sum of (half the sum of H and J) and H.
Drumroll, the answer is 0.100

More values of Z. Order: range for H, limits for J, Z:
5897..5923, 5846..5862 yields 0.116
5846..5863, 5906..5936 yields 0.092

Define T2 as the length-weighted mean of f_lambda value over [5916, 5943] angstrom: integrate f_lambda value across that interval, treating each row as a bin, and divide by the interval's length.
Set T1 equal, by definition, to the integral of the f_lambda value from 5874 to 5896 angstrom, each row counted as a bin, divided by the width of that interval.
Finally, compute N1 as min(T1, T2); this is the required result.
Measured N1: 3.9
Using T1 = 3.9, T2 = 4.09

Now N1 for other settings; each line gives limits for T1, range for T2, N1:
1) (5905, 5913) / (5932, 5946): 4.2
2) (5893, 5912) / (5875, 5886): 3.9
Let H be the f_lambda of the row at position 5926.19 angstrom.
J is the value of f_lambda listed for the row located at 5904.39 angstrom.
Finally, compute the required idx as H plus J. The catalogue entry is 8.3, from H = 3.911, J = 4.377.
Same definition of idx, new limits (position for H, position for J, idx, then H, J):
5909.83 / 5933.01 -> 8.4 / 4.264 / 4.173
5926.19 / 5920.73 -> 8.0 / 3.911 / 4.102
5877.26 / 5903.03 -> 8.5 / 4.334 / 4.141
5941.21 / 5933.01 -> 8.3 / 4.173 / 4.173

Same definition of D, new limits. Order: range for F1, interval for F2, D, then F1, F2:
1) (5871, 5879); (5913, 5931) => -0.48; -0.2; -0.5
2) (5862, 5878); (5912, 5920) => -0.41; 0.3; -0.4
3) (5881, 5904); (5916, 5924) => -0.24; 0.1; -0.2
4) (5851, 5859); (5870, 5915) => -0.66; -0.7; 0.2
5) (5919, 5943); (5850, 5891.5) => -0.92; -0.1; -0.9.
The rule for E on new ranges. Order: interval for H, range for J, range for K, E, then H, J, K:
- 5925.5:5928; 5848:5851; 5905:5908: 23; 0.64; 0.67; 0.70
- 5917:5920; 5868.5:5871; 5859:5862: -6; 0.72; 0.60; 0.76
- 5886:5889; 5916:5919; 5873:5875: -5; 0.81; 0.72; 0.44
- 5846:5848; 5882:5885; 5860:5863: 2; 0.46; 0.77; 0.75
